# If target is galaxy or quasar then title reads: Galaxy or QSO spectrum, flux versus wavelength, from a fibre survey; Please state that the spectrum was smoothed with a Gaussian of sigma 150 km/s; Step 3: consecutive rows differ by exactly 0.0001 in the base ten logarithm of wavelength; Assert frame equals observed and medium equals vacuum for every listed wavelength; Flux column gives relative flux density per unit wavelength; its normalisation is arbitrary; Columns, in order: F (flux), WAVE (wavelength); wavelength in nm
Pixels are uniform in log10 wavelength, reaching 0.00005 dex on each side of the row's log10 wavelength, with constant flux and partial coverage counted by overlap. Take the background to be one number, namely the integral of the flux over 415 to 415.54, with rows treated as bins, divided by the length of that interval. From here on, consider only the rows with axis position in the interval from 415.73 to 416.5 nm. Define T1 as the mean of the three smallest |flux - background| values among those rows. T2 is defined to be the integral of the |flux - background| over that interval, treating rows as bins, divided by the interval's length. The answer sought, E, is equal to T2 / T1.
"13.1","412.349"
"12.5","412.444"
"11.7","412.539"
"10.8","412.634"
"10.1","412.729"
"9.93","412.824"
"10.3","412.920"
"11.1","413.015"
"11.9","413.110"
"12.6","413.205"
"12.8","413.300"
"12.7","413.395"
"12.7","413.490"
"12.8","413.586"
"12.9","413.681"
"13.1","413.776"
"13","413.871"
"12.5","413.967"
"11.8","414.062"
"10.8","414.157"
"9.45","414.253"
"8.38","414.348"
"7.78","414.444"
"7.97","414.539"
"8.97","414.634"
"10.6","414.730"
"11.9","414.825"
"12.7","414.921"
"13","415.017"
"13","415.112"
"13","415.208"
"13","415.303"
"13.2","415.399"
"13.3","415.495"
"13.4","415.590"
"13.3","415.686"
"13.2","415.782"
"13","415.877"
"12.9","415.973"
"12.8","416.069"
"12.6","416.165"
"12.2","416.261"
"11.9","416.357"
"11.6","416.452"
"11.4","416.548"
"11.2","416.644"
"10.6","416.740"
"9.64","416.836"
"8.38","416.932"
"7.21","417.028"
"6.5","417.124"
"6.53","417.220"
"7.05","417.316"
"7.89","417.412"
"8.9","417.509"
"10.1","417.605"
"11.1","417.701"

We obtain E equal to 4.6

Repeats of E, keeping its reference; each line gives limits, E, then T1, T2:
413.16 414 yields 3.1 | 0.1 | 0.3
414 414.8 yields 1.7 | 2.0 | 3.5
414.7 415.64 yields 5.3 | 0.1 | 0.5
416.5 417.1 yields 1.7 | 2.0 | 3.5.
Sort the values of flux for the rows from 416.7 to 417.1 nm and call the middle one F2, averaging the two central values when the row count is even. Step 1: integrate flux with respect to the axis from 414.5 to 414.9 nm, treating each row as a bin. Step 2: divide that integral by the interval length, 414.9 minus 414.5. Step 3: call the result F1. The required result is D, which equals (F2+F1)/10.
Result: 1.91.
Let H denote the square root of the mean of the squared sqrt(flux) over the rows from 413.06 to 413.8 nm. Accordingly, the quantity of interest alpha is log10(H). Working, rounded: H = 3.56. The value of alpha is 0.552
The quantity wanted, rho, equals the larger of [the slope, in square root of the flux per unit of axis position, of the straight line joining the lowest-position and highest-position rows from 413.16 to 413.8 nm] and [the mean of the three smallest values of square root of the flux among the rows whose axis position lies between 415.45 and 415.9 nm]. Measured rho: 3.63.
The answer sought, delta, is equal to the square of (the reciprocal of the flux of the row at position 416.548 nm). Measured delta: 0.008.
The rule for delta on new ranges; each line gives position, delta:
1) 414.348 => 0.014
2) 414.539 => 0.016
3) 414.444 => 0.017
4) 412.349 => 0.006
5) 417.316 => 0.020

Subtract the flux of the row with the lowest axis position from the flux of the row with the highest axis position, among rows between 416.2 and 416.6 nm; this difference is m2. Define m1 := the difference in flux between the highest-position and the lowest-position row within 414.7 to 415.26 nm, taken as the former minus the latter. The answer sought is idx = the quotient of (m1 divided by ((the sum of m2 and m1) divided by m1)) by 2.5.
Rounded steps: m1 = 2.4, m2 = -0.80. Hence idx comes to 1.4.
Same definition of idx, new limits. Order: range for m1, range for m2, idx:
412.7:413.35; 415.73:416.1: 1.3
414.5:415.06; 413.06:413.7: 1.7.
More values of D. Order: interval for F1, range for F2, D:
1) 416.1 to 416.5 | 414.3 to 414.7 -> 2.03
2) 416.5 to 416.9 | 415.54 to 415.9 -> 2.39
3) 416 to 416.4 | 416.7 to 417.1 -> 2.14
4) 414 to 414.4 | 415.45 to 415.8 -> 2.35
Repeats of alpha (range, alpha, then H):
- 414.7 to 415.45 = 0.549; 3.54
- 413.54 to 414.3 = 0.540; 3.47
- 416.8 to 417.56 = 0.445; 2.79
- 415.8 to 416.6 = 0.545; 3.51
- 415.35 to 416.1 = 0.559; 3.62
